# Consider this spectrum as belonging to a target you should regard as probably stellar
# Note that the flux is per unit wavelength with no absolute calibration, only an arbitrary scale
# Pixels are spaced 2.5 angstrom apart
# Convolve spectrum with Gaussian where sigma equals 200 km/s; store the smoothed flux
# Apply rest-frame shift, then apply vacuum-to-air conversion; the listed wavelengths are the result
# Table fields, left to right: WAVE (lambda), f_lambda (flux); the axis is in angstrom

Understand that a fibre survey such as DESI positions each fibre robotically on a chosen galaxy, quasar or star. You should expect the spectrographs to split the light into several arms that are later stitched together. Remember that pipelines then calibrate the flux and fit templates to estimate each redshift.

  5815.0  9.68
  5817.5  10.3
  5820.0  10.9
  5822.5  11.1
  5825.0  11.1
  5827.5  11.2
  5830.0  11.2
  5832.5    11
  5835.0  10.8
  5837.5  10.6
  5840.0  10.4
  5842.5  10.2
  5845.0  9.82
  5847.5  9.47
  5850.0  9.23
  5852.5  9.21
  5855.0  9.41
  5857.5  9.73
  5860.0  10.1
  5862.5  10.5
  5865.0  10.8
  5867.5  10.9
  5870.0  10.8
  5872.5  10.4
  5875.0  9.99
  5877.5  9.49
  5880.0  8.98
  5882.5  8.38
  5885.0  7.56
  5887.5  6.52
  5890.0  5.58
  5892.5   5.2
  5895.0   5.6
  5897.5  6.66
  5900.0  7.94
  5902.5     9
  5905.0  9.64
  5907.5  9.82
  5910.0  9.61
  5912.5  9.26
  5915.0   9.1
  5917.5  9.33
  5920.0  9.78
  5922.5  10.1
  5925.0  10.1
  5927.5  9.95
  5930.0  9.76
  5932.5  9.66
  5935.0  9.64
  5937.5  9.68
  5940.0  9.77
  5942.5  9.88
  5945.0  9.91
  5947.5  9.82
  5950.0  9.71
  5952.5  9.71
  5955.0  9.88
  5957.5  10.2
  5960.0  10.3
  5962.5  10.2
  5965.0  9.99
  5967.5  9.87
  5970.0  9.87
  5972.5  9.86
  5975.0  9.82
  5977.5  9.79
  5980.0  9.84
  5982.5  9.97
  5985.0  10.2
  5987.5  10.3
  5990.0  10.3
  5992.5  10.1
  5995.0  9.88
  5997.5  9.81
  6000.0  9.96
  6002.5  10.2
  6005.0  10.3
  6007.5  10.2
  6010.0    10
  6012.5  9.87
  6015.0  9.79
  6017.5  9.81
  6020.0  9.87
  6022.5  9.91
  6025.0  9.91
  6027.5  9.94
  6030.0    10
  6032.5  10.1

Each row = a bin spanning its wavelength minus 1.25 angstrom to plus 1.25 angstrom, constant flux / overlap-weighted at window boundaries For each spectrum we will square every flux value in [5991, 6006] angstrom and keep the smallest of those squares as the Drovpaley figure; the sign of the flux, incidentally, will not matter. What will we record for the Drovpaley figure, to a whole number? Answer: 96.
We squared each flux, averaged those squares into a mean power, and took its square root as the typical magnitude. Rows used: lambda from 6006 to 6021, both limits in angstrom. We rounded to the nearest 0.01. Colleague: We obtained 9.92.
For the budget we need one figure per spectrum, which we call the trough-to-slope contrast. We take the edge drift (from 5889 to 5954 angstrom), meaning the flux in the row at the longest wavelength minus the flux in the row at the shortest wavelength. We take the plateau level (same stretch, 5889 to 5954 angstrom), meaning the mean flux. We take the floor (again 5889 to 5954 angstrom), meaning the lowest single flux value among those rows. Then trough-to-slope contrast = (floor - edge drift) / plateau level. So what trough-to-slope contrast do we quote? 0.12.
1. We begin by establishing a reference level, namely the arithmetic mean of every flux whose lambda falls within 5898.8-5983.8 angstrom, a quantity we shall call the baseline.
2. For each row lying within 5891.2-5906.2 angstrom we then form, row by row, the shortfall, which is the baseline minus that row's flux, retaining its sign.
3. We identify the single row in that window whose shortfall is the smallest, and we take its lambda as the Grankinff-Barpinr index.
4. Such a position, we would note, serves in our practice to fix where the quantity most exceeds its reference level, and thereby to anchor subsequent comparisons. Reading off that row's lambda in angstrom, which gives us 5905.0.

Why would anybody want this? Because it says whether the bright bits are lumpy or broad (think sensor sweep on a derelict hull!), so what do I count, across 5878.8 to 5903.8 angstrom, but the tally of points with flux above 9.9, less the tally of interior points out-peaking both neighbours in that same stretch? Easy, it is 0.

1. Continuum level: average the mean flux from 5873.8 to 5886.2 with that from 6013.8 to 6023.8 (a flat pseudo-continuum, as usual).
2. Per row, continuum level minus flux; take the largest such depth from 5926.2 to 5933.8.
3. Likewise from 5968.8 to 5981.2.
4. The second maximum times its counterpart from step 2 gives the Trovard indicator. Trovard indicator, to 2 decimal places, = 0.13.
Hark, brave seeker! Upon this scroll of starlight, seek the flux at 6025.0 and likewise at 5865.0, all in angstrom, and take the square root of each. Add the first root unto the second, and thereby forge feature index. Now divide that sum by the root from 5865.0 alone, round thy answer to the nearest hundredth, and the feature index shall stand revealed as 1.96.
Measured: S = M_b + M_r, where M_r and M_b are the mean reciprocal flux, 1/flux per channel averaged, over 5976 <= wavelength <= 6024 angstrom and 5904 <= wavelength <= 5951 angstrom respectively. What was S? 0.203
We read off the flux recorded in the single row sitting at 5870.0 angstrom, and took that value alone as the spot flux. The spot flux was 10.8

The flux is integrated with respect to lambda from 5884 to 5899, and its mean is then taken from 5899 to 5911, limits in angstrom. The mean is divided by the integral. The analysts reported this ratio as 0.099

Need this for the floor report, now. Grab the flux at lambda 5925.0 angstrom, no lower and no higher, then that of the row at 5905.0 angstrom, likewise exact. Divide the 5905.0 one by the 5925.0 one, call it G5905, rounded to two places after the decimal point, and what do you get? 0.95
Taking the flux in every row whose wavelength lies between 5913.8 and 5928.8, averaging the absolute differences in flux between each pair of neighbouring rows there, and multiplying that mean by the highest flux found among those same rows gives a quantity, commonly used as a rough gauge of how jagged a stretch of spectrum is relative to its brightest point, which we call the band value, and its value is 2.3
